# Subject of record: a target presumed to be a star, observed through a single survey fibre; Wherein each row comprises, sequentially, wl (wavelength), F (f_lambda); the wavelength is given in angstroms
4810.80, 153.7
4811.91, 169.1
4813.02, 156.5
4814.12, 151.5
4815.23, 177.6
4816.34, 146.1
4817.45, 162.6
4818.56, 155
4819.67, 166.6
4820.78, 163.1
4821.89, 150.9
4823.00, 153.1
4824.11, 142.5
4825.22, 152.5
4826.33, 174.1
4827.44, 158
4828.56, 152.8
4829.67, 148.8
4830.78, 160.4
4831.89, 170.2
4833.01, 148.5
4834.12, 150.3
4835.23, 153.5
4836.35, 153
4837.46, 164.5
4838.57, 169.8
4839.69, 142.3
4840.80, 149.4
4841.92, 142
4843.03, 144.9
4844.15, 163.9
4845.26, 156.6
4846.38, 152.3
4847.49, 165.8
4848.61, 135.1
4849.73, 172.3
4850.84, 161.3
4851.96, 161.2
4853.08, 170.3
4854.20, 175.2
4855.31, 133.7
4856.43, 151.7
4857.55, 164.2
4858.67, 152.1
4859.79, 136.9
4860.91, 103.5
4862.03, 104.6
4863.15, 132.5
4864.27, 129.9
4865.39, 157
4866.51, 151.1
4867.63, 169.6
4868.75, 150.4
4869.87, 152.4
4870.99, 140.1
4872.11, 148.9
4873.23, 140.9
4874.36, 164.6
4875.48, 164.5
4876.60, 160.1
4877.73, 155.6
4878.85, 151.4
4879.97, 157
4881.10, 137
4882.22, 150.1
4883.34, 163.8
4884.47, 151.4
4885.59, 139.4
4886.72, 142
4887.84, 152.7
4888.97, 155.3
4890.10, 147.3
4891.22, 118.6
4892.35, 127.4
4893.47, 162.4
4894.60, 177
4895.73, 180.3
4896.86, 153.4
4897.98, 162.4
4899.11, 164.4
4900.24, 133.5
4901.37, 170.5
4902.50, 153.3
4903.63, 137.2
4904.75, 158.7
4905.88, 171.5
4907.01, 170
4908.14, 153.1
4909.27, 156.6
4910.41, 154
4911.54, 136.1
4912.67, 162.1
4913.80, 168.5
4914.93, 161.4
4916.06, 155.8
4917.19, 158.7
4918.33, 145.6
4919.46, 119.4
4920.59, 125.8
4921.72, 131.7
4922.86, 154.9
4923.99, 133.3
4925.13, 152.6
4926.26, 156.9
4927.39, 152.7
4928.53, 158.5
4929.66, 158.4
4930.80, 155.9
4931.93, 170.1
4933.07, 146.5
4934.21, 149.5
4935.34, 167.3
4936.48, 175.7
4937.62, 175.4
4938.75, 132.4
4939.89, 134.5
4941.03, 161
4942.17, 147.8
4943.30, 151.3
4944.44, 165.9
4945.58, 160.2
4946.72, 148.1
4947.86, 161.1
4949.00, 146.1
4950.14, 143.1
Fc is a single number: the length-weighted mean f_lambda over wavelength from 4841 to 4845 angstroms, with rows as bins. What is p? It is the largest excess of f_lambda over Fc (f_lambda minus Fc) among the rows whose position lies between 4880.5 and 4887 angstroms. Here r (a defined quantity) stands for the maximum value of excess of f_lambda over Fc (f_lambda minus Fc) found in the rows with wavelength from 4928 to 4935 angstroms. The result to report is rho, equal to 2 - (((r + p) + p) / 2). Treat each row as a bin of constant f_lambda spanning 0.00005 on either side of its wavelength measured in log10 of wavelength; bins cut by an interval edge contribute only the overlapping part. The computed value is -21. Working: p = 13.1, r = 19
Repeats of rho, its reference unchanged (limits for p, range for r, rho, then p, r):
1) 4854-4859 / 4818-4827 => -34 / 24.5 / 23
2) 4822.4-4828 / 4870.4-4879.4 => -28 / 23.4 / 14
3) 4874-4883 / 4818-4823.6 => -20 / 13.9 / 16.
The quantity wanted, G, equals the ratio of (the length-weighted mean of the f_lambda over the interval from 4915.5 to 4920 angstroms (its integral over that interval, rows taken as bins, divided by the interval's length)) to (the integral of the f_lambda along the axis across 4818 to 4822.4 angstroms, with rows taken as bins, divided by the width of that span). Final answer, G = 0.91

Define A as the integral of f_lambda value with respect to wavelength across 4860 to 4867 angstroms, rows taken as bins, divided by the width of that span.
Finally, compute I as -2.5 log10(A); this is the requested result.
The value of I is -5.28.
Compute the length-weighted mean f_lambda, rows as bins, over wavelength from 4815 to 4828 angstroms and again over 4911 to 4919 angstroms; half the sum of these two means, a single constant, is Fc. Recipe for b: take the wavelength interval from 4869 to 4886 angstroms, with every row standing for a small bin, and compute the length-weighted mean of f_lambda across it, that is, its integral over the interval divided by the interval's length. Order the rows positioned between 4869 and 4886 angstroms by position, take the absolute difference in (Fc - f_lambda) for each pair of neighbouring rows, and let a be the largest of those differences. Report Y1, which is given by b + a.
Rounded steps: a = 23.7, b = 152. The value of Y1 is 176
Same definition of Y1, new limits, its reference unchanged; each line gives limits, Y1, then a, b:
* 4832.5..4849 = 184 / 30.7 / 153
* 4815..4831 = 189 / 31.5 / 157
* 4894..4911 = 197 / 37.0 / 160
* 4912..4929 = 175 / 26.2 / 149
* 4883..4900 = 188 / 35.0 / 153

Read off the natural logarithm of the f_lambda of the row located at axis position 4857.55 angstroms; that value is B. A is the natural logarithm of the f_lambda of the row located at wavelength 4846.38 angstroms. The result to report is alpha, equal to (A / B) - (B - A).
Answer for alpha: 0.91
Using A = 5.026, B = 5.10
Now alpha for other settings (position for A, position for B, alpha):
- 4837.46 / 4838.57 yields 0.96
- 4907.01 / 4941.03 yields 1.07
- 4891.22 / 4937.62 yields 0.53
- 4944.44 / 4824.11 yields 1.18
